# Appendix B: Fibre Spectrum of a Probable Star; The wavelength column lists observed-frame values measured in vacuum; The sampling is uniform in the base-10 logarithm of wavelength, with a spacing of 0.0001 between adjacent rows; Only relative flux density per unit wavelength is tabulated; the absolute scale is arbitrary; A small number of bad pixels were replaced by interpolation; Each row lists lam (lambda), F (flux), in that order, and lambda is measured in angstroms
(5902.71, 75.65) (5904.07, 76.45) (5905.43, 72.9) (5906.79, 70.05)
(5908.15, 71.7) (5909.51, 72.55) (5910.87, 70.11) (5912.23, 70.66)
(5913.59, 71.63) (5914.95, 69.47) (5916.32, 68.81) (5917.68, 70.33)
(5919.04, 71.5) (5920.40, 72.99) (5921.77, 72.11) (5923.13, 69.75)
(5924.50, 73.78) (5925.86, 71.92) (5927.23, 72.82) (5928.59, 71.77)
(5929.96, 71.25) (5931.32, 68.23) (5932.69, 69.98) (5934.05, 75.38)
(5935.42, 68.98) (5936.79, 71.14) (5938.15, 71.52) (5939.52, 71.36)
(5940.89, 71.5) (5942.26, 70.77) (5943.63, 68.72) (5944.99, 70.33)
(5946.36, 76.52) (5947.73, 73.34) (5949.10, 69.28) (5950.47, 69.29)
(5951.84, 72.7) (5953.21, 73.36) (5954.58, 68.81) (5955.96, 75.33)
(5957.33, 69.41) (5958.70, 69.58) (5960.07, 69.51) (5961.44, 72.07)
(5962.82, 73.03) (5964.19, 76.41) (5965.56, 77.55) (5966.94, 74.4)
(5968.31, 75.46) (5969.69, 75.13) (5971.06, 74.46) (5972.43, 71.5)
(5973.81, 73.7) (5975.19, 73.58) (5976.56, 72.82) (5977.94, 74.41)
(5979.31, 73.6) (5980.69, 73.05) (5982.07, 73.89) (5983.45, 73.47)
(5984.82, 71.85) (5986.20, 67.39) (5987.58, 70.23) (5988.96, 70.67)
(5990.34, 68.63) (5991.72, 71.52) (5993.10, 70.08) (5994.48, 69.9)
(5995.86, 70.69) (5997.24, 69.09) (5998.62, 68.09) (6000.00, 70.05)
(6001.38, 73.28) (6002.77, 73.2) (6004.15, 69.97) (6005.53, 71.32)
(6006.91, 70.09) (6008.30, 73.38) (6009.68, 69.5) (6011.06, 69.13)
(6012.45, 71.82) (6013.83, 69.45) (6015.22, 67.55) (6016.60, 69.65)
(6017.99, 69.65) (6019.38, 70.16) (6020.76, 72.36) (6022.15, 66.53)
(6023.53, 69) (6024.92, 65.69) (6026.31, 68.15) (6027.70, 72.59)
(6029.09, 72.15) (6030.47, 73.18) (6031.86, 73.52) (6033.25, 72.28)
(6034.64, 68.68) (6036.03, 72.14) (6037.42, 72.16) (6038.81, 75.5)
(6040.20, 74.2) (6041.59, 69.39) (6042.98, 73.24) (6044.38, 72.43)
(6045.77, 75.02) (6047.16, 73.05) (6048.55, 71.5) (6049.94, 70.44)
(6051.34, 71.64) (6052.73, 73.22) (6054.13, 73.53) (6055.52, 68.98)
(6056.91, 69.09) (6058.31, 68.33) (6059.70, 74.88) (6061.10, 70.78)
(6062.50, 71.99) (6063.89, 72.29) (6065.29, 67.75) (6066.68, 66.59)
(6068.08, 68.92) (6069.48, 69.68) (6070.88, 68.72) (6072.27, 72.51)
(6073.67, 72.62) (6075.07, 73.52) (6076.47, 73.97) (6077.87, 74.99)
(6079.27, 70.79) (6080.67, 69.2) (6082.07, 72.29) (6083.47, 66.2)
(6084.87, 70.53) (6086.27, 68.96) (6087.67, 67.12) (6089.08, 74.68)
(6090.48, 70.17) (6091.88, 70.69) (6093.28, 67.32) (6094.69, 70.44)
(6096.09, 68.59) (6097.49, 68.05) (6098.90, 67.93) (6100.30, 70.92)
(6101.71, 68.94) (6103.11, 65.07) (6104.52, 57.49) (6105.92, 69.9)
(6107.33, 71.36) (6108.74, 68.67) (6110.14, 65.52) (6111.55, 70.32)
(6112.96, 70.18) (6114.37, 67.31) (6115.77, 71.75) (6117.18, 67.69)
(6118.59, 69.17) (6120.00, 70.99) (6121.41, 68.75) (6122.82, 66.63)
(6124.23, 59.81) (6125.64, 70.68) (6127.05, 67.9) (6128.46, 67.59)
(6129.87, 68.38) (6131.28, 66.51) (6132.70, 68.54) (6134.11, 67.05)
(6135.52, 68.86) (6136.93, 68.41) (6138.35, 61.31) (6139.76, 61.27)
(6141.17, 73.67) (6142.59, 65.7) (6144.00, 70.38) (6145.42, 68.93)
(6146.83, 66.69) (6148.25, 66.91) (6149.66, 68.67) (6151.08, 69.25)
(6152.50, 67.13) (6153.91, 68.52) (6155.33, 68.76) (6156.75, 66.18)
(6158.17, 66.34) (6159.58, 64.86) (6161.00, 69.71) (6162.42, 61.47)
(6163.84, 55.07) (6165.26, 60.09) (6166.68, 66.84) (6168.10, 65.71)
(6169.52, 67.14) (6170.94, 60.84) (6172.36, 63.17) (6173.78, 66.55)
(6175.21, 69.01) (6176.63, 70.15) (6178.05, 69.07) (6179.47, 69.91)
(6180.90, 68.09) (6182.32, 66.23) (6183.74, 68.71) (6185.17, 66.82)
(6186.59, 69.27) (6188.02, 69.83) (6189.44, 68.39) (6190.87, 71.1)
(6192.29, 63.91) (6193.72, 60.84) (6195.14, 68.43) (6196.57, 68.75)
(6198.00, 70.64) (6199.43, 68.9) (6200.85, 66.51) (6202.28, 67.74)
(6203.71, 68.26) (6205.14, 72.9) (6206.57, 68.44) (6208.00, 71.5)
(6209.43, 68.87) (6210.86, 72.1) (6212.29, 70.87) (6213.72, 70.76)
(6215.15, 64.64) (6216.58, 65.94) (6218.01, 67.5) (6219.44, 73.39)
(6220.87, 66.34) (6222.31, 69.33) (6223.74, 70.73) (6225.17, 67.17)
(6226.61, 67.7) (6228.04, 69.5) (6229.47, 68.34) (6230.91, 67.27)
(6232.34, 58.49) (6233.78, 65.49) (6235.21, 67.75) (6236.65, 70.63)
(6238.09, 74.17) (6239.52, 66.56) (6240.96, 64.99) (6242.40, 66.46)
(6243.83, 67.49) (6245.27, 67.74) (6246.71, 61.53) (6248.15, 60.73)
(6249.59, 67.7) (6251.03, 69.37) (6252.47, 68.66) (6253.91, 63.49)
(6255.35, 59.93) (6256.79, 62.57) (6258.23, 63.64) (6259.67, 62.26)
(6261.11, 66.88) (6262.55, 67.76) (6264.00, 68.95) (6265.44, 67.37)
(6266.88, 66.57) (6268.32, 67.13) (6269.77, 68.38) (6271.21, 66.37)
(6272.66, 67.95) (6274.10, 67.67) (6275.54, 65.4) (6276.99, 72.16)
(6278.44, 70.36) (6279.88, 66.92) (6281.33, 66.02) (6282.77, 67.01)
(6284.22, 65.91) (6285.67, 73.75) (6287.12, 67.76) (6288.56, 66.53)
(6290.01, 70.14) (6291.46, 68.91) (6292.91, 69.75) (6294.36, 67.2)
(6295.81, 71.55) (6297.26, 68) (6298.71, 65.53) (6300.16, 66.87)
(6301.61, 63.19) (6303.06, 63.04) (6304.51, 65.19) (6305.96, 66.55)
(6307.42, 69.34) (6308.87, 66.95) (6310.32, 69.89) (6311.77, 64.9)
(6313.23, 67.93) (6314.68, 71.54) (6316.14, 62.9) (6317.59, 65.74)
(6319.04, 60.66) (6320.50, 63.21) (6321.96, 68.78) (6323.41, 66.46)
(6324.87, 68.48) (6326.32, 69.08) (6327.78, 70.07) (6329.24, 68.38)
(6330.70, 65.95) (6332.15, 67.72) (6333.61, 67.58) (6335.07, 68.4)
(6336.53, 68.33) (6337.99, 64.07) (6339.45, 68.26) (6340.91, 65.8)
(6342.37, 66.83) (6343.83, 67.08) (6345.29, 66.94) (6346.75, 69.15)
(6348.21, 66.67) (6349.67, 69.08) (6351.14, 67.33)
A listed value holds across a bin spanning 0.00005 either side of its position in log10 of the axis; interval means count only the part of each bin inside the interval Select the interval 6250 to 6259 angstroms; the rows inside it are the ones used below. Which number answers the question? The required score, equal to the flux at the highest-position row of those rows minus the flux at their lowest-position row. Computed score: -6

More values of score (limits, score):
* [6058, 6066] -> -1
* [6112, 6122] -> -1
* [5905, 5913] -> -2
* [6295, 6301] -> -5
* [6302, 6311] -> 7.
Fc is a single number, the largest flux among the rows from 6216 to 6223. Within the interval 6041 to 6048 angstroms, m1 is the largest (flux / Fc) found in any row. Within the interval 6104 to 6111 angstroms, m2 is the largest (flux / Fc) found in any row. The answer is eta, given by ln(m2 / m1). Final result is -0.05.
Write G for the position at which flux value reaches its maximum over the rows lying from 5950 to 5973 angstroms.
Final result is 5965.56 angstroms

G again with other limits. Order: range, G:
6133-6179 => 6141.17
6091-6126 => 6115.77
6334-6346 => 6335.07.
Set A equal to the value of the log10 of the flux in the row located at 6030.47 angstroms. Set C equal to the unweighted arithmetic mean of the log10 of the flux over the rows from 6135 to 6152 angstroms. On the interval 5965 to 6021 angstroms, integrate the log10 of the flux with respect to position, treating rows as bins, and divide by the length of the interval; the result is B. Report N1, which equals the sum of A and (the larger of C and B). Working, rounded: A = 1.86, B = 1.85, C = 1.829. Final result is 3.72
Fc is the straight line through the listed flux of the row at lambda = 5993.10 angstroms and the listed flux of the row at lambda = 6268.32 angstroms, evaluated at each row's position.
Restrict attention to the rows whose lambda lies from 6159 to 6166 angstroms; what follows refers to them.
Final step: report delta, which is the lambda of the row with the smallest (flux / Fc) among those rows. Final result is 6163.84 angstroms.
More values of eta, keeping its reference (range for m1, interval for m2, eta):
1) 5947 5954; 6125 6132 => -0.04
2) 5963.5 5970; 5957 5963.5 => -0.06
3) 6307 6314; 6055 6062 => 0.07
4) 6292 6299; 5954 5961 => 0.05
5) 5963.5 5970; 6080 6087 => -0.07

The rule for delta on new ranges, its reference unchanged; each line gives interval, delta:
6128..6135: 6131.28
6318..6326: 6319.04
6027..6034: 6029.09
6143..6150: 6146.83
